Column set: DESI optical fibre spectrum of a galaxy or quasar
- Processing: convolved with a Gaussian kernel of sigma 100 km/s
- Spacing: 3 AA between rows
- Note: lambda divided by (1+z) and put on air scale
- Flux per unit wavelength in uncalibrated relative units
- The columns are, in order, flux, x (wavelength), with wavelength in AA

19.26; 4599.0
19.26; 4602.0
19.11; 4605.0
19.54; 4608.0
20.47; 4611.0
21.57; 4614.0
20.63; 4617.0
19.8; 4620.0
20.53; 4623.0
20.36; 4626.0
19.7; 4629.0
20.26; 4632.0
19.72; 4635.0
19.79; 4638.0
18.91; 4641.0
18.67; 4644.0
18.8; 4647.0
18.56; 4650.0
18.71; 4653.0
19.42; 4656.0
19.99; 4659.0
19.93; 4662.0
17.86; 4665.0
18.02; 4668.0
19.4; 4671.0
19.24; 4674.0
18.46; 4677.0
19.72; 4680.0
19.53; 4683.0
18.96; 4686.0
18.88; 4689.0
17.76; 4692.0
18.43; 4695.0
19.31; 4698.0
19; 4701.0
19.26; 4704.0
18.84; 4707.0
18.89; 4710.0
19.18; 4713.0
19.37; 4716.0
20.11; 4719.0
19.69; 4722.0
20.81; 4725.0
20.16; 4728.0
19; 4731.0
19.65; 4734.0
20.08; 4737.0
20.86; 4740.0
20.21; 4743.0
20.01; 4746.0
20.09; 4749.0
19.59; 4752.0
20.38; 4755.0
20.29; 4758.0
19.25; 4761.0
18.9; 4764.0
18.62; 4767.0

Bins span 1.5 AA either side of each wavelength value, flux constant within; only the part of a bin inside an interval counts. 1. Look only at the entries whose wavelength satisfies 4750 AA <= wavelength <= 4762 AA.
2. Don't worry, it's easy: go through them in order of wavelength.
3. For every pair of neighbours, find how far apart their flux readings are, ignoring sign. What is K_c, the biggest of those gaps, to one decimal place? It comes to 1.0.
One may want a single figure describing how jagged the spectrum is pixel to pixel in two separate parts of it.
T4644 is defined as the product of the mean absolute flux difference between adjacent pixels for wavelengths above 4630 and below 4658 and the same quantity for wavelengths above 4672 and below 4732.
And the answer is 0.22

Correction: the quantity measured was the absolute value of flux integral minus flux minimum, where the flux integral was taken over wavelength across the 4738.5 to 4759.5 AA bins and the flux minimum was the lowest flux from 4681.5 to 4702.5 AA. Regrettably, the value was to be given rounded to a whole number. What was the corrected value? 407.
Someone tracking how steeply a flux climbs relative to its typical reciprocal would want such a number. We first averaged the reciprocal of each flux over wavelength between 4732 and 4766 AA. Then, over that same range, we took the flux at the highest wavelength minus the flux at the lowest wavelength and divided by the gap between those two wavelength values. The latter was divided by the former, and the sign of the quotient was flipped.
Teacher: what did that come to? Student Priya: 0.5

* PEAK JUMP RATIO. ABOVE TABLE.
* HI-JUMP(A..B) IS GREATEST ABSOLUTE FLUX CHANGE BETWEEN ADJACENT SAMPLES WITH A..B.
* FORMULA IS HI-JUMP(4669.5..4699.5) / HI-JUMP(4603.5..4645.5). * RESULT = 1.1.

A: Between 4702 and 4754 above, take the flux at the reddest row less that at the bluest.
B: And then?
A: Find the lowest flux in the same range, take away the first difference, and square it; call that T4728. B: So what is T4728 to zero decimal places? 343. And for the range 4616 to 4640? 422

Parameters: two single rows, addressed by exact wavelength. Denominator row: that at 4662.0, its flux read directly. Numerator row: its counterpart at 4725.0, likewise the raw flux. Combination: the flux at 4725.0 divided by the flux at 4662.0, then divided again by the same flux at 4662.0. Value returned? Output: 0.0524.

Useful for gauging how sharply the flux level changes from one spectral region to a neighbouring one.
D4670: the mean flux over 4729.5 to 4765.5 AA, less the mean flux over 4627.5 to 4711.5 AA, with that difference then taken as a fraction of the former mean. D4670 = 0.040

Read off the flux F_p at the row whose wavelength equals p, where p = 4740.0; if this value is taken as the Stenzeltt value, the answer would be 20.86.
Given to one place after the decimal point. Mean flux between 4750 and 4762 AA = 19.9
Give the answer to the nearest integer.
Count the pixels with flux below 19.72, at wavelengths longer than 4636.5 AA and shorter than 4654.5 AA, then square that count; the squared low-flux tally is 25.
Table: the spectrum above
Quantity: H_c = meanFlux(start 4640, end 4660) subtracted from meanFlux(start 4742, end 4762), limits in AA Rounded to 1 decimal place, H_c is 1.0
